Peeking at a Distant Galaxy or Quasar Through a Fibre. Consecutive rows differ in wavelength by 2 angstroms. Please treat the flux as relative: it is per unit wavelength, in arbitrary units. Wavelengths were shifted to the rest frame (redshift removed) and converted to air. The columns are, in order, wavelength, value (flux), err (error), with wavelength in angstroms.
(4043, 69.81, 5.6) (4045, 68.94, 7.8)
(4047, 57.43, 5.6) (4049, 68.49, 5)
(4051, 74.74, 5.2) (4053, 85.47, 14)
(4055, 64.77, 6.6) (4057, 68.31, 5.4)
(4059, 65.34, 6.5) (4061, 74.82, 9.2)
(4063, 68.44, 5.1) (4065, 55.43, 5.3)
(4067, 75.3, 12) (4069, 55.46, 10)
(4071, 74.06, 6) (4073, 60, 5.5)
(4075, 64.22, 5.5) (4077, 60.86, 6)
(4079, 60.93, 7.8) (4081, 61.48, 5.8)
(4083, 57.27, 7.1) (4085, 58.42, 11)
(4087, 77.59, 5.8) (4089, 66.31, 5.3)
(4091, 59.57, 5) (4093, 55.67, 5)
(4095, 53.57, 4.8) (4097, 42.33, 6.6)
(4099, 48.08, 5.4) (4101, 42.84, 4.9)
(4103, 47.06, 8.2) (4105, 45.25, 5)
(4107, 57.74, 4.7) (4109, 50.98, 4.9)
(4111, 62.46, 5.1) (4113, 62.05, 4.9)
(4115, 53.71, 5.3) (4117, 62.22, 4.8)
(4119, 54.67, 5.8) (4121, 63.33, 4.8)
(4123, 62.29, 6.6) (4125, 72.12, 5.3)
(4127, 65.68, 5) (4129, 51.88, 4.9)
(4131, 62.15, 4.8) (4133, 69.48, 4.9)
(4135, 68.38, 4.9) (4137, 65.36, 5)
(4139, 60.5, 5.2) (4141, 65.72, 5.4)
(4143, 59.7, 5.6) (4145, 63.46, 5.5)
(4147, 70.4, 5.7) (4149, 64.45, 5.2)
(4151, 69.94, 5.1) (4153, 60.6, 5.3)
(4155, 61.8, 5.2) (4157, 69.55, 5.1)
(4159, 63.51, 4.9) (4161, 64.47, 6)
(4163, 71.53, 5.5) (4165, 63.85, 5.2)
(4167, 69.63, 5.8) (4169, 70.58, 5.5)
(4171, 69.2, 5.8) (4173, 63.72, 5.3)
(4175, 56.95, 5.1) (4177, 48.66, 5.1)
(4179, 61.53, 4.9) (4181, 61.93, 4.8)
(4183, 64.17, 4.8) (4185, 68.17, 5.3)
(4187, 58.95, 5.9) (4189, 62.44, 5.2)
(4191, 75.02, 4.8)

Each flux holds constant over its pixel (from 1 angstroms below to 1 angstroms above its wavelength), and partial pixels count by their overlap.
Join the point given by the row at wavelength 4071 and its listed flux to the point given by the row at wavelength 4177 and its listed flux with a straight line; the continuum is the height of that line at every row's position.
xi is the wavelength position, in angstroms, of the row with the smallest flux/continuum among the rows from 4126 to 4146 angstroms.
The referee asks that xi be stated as 4129 angstroms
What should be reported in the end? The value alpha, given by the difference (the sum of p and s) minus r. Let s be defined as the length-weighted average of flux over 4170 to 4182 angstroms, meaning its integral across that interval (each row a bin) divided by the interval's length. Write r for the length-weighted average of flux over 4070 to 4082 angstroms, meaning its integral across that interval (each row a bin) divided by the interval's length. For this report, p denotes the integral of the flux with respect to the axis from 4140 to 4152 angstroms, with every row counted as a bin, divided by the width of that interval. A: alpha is 62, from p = 65.6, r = 63.6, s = 60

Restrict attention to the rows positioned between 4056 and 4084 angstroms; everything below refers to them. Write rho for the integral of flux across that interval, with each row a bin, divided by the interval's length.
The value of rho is 64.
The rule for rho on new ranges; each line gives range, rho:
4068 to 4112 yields 57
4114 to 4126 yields 61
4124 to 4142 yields 65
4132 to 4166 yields 65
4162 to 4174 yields 68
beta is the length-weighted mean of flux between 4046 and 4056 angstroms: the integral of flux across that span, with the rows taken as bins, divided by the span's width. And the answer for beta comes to 70.2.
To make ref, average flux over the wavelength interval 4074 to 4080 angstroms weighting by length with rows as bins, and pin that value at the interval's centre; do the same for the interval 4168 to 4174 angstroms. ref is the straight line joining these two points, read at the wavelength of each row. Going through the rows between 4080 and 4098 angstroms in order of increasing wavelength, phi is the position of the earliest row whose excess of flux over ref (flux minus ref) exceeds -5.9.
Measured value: 4081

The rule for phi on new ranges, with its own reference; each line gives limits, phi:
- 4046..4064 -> 4047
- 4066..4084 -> 4067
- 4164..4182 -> 4165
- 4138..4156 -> 4139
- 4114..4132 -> 4117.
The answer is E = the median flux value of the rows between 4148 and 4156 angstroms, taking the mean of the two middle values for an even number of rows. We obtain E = 63.1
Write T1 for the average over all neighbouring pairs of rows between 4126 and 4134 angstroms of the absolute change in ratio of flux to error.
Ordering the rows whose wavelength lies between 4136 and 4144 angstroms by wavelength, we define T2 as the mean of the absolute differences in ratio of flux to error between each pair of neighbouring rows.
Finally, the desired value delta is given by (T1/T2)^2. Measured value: 3.1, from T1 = 2.0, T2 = 1.2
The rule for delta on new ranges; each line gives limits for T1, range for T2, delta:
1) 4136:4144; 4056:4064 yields 0.1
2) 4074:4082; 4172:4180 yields 1.5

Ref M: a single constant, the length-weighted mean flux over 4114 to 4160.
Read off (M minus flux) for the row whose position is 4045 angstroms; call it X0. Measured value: -5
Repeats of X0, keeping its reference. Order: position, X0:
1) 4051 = -11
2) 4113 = 1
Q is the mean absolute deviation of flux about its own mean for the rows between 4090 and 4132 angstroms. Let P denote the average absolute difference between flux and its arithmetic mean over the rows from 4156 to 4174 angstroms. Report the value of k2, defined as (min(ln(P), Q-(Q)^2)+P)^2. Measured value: 1187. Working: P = 3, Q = 6.6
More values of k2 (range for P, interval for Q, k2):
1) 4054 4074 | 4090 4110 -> 250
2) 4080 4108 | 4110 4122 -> 6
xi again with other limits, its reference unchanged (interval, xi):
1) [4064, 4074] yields 4065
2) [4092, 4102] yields 4097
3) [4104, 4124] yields 4105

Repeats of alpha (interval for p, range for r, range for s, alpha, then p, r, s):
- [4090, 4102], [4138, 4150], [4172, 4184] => 46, 50.3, 64.0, 59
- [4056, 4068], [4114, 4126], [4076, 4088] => 69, 67.9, 61.4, 63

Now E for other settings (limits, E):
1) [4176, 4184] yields 61.7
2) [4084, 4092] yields 62.9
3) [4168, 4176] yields 66.5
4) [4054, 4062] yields 66.8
